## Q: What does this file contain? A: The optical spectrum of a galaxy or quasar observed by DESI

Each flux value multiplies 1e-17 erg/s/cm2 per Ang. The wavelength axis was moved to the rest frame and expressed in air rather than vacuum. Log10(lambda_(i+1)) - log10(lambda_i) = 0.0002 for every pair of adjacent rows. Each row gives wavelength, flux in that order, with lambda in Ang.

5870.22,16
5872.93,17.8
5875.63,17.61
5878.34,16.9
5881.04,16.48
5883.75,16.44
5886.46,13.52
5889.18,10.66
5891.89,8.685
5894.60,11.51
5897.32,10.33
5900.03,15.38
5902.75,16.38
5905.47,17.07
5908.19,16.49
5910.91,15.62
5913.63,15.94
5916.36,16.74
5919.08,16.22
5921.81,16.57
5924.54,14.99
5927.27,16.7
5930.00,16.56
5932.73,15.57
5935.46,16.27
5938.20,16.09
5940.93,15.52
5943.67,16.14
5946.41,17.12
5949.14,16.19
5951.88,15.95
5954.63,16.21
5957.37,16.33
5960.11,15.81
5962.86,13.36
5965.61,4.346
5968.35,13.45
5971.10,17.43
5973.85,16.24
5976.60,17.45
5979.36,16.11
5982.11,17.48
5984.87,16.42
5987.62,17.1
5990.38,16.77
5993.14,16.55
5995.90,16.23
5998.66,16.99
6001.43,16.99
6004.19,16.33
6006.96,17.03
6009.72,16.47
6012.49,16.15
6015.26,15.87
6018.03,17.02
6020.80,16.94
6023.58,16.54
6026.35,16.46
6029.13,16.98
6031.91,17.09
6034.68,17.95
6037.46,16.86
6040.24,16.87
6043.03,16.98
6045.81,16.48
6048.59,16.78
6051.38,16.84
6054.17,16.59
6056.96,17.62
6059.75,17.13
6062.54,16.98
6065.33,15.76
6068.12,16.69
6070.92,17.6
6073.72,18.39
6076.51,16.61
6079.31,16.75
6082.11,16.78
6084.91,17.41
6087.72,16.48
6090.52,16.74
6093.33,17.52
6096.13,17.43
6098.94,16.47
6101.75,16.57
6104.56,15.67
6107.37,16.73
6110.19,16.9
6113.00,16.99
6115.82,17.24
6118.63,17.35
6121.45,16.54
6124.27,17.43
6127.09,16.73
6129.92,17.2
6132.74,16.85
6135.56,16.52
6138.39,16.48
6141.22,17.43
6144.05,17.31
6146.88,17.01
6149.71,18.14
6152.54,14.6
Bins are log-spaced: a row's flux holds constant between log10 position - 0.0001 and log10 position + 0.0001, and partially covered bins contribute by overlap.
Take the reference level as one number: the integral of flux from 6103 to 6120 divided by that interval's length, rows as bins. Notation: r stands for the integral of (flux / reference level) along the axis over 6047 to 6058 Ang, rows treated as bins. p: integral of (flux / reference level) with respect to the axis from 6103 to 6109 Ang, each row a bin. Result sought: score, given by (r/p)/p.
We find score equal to 0.33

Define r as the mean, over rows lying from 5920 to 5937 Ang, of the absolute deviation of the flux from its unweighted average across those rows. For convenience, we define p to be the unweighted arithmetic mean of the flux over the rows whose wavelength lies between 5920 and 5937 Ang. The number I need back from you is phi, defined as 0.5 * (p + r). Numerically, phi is 8.33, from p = 16.1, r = 0.6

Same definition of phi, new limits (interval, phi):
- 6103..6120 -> 8.61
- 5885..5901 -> 6.76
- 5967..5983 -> 8.73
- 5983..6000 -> 8.48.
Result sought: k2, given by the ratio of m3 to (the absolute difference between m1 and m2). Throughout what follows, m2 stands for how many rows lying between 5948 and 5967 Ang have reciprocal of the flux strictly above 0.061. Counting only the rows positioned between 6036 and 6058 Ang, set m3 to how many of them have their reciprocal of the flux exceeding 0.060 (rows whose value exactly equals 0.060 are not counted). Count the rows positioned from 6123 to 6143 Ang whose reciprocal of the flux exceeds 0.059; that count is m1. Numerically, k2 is 0.7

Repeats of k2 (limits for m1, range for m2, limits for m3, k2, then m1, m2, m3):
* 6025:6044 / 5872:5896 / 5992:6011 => 4.0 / 3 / 4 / 4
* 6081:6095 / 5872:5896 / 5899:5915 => 5.0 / 3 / 4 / 5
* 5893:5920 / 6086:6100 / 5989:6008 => 0.3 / 9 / 0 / 3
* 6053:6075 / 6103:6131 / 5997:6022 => 2.0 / 3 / 1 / 4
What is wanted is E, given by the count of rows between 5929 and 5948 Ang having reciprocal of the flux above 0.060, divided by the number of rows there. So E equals 0.9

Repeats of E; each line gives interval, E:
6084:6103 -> 0.4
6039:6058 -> 0.3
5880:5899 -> 1.0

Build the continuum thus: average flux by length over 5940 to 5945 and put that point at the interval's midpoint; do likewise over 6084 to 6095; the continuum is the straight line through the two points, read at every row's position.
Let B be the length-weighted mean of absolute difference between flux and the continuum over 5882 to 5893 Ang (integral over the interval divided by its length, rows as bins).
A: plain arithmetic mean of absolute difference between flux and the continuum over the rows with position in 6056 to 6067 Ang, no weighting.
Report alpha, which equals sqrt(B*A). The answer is 1.4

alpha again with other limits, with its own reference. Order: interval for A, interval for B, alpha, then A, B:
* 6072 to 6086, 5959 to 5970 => 1.5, 0.52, 4.3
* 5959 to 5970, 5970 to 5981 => 1.7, 4.28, 0.7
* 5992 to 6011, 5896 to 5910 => 0.8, 0.35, 1.7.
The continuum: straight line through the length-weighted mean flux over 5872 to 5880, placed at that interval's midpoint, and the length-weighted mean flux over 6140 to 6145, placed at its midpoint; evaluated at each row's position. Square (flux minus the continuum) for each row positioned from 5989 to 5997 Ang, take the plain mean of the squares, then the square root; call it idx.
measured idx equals 0.9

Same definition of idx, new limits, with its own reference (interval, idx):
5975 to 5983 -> 0.7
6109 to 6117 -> 0.4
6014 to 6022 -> 0.9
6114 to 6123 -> 0.5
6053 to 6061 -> 0.5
